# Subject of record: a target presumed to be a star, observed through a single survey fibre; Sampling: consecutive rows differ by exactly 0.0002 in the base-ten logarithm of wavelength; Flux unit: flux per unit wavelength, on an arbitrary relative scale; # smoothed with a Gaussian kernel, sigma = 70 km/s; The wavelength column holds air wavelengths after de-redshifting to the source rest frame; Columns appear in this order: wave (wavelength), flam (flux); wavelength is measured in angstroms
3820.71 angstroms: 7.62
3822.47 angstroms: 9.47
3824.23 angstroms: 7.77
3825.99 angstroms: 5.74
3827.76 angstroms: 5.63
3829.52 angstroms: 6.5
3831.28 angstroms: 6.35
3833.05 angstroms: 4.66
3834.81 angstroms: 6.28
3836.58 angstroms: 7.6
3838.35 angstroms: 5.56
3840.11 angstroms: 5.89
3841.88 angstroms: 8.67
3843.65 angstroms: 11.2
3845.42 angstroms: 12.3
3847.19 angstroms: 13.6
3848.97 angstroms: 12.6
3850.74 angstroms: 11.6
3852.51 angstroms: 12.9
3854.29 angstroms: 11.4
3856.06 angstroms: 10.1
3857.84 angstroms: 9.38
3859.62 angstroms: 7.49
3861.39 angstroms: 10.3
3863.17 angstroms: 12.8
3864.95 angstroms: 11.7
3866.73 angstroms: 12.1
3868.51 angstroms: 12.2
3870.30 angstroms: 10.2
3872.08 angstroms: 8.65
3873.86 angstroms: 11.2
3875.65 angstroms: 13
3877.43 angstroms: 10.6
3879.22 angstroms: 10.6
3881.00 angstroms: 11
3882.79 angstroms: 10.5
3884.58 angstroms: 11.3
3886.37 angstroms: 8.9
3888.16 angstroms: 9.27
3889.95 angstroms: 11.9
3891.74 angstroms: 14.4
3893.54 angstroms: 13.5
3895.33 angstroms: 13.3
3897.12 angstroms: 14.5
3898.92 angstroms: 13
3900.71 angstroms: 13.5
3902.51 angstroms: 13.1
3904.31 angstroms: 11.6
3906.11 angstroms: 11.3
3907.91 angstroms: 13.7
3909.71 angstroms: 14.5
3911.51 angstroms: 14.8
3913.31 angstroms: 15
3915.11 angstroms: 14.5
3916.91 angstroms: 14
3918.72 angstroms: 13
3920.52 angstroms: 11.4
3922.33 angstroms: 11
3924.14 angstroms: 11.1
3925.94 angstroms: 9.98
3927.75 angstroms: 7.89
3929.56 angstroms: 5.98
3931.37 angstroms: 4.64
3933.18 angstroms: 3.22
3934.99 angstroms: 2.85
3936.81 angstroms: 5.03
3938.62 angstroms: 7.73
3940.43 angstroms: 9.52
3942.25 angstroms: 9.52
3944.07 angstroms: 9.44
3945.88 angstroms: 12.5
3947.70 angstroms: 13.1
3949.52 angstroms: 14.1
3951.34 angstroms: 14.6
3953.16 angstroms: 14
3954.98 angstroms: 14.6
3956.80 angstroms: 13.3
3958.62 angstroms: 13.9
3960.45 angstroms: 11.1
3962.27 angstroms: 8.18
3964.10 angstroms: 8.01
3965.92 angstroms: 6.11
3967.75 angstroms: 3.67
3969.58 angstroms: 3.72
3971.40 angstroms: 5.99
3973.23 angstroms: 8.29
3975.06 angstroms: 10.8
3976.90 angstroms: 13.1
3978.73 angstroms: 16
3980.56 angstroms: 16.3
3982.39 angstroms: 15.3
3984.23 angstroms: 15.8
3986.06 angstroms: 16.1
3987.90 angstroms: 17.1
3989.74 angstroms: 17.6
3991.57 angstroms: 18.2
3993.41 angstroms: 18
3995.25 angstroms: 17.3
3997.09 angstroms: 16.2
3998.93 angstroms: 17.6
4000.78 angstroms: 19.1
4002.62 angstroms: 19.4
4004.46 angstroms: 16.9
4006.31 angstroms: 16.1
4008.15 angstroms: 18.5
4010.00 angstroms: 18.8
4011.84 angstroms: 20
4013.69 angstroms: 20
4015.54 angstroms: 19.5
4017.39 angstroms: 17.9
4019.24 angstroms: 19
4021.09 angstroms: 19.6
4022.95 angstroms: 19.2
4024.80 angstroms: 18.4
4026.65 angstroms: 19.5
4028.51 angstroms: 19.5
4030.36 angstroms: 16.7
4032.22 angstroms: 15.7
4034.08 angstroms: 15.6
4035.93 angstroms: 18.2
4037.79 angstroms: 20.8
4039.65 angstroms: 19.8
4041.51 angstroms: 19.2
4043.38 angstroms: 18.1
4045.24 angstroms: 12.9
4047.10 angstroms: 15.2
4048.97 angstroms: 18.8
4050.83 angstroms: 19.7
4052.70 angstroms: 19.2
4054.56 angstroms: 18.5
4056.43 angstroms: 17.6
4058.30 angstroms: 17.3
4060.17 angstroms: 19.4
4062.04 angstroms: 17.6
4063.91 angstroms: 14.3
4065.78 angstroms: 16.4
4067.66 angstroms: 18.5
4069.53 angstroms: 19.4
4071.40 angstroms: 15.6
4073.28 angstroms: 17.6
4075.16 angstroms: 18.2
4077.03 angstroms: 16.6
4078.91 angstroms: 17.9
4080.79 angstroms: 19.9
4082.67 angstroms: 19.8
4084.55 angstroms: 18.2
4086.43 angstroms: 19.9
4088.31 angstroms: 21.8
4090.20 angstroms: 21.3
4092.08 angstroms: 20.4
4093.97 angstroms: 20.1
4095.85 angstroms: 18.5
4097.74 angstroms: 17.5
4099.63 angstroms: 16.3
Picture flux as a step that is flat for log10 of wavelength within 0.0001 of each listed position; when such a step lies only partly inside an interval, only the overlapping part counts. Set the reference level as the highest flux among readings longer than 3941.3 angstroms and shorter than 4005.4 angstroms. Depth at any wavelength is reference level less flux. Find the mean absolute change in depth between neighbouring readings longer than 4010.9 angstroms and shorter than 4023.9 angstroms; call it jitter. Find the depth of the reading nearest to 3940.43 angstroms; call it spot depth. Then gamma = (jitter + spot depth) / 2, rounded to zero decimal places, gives 5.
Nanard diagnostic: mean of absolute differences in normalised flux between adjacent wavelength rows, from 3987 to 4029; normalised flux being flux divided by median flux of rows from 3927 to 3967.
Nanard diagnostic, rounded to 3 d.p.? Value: 0.094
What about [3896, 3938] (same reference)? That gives 0.108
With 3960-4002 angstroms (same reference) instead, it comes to 0.138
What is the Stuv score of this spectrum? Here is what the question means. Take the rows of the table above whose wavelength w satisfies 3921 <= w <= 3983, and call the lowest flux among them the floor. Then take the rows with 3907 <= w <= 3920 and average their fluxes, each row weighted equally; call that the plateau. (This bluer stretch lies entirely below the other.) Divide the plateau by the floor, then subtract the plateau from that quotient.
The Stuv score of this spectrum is -9.2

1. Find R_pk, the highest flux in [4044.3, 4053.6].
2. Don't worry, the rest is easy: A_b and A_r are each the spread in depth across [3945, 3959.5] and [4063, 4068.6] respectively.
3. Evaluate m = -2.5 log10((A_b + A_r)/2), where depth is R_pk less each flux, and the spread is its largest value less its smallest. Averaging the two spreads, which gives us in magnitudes -1.25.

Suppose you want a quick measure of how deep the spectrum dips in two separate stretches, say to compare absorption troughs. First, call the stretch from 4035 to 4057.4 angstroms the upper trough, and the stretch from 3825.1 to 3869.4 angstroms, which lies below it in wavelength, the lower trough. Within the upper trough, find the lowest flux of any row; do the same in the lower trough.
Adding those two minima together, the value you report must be 18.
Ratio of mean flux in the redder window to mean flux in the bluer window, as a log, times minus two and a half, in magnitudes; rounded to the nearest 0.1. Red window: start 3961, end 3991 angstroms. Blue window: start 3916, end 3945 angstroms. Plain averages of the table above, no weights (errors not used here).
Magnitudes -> -0.3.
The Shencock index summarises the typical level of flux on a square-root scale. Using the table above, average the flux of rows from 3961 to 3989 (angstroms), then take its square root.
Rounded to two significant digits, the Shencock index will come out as 3.3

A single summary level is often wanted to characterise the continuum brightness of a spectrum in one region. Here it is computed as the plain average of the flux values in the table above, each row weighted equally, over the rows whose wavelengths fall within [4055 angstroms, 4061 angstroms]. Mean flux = 18.1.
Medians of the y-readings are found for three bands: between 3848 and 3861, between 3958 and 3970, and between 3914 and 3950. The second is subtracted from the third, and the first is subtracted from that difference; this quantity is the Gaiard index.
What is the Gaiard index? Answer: -10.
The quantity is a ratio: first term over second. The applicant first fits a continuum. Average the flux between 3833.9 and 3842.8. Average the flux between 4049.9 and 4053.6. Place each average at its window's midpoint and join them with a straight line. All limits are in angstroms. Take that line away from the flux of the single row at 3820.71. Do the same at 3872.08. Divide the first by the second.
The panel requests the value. -12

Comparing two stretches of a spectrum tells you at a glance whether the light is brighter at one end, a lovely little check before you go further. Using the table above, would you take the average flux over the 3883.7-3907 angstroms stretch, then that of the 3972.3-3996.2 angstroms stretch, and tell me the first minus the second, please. -3.1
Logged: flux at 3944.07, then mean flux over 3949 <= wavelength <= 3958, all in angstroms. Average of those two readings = 11.8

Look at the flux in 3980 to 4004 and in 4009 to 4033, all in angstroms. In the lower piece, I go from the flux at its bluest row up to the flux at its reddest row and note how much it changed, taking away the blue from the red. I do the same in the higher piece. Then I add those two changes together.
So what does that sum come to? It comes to 0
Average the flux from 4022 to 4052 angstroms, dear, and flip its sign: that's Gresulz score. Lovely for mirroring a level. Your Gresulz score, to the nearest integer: -18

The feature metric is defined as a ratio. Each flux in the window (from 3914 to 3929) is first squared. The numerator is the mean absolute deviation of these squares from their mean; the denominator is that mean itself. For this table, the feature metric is 0.29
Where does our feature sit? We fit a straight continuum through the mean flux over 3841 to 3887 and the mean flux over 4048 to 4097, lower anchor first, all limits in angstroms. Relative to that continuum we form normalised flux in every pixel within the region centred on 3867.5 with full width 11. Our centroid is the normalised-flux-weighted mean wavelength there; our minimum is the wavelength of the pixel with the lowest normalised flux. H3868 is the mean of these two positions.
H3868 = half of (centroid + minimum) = 3869.7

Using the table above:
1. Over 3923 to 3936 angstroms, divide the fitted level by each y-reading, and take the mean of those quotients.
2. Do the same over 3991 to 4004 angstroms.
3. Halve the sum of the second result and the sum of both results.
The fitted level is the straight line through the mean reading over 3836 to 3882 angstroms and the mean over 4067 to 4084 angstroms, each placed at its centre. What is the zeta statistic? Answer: 2.1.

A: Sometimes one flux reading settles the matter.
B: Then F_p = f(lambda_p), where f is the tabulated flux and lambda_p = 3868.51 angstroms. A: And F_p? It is 12.2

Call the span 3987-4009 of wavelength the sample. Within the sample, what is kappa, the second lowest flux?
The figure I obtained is 16.2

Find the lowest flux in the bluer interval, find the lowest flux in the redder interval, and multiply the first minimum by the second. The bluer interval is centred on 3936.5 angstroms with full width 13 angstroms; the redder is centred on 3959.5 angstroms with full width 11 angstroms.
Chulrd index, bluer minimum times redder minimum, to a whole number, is 23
